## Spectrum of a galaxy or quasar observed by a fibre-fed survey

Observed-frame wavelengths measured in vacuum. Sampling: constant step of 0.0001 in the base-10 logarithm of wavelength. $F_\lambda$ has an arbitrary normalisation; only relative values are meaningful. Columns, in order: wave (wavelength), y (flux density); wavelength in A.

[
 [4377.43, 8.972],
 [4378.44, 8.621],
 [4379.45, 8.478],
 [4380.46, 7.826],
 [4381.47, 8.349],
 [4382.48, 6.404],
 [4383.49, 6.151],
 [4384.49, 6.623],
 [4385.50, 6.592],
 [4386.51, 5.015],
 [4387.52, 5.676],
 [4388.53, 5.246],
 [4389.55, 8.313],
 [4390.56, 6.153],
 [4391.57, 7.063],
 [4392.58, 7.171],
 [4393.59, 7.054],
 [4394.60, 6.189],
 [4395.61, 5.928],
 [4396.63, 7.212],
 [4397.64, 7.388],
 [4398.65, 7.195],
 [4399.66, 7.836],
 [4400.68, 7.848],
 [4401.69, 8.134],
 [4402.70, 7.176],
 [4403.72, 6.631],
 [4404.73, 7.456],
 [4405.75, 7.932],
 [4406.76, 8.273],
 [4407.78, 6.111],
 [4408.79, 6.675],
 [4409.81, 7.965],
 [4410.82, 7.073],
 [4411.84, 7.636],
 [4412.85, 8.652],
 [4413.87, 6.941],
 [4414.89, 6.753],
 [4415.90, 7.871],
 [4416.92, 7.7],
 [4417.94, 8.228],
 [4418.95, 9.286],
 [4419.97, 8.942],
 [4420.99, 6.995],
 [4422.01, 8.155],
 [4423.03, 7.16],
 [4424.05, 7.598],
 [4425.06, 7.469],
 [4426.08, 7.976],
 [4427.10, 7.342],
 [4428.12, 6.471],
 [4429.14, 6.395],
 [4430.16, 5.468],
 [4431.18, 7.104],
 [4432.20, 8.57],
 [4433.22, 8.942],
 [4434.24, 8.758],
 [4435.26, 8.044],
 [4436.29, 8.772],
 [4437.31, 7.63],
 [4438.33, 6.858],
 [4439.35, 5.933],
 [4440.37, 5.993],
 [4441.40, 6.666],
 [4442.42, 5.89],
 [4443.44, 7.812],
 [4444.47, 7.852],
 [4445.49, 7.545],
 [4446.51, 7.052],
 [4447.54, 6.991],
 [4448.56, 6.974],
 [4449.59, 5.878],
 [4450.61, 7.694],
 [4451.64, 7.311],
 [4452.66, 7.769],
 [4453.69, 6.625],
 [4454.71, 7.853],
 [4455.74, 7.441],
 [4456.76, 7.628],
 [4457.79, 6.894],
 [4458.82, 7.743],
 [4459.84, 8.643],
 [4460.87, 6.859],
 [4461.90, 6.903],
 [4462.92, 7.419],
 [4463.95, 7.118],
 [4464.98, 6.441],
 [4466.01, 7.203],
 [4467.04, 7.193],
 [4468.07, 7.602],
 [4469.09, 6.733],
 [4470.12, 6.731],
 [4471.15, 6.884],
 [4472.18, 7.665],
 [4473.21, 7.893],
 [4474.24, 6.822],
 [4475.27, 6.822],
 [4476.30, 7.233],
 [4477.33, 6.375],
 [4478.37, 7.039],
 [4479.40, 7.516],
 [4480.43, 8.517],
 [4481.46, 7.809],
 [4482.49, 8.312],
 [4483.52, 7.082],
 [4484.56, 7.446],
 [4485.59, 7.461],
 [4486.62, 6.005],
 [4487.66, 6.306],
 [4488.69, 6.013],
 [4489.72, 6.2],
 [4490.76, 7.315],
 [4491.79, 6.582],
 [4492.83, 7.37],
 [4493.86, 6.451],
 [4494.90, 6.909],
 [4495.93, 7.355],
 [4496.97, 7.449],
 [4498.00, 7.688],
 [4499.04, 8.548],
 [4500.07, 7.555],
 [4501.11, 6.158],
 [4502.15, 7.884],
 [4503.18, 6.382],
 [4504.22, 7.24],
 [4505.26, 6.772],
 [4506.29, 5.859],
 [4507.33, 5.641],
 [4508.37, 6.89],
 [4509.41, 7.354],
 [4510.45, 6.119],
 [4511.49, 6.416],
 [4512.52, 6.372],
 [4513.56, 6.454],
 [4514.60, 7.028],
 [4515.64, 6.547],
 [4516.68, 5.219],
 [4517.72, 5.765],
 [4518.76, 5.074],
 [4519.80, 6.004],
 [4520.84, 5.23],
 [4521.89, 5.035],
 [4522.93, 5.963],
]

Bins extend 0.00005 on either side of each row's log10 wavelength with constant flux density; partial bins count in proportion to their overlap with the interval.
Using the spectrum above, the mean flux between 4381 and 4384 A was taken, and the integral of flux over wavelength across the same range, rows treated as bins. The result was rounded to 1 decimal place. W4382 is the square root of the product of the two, 12.1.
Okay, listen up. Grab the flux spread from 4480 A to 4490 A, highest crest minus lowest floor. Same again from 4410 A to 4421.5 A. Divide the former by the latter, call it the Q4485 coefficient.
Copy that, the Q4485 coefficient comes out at 1.0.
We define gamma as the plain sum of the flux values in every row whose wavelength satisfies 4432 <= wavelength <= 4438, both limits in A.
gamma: 51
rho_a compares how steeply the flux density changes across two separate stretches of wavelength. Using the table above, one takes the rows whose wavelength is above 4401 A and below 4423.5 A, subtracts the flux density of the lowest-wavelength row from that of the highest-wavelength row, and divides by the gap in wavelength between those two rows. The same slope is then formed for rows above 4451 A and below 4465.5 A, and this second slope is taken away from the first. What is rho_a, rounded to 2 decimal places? 0.02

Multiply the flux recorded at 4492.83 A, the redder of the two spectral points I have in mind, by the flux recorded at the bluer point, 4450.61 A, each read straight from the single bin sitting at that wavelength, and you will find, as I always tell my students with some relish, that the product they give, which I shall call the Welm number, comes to 57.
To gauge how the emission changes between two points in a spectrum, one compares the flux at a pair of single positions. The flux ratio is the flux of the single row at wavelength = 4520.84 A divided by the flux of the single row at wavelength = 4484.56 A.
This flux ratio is 0.70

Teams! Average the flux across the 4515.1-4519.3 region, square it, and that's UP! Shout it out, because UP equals 32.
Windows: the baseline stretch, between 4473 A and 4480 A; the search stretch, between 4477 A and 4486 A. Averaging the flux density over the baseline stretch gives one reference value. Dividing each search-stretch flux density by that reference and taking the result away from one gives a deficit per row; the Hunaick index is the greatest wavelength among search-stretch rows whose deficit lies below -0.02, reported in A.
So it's 4485.59 A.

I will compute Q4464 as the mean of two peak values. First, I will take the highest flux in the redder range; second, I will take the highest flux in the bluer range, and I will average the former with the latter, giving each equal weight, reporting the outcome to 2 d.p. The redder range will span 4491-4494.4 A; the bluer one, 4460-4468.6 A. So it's 7.49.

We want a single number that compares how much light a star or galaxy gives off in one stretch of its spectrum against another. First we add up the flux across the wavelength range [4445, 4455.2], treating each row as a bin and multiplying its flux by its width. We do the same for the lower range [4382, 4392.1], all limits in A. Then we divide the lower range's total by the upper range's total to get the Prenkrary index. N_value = 0.87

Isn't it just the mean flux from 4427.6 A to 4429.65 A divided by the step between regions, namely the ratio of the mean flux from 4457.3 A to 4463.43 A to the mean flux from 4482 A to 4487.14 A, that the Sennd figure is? 6.3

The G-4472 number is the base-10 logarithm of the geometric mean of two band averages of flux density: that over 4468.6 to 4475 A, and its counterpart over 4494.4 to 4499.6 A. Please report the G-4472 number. 0.866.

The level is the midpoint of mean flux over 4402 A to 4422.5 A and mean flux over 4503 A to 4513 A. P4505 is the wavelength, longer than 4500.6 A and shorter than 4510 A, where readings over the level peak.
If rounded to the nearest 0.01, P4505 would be 4502.15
